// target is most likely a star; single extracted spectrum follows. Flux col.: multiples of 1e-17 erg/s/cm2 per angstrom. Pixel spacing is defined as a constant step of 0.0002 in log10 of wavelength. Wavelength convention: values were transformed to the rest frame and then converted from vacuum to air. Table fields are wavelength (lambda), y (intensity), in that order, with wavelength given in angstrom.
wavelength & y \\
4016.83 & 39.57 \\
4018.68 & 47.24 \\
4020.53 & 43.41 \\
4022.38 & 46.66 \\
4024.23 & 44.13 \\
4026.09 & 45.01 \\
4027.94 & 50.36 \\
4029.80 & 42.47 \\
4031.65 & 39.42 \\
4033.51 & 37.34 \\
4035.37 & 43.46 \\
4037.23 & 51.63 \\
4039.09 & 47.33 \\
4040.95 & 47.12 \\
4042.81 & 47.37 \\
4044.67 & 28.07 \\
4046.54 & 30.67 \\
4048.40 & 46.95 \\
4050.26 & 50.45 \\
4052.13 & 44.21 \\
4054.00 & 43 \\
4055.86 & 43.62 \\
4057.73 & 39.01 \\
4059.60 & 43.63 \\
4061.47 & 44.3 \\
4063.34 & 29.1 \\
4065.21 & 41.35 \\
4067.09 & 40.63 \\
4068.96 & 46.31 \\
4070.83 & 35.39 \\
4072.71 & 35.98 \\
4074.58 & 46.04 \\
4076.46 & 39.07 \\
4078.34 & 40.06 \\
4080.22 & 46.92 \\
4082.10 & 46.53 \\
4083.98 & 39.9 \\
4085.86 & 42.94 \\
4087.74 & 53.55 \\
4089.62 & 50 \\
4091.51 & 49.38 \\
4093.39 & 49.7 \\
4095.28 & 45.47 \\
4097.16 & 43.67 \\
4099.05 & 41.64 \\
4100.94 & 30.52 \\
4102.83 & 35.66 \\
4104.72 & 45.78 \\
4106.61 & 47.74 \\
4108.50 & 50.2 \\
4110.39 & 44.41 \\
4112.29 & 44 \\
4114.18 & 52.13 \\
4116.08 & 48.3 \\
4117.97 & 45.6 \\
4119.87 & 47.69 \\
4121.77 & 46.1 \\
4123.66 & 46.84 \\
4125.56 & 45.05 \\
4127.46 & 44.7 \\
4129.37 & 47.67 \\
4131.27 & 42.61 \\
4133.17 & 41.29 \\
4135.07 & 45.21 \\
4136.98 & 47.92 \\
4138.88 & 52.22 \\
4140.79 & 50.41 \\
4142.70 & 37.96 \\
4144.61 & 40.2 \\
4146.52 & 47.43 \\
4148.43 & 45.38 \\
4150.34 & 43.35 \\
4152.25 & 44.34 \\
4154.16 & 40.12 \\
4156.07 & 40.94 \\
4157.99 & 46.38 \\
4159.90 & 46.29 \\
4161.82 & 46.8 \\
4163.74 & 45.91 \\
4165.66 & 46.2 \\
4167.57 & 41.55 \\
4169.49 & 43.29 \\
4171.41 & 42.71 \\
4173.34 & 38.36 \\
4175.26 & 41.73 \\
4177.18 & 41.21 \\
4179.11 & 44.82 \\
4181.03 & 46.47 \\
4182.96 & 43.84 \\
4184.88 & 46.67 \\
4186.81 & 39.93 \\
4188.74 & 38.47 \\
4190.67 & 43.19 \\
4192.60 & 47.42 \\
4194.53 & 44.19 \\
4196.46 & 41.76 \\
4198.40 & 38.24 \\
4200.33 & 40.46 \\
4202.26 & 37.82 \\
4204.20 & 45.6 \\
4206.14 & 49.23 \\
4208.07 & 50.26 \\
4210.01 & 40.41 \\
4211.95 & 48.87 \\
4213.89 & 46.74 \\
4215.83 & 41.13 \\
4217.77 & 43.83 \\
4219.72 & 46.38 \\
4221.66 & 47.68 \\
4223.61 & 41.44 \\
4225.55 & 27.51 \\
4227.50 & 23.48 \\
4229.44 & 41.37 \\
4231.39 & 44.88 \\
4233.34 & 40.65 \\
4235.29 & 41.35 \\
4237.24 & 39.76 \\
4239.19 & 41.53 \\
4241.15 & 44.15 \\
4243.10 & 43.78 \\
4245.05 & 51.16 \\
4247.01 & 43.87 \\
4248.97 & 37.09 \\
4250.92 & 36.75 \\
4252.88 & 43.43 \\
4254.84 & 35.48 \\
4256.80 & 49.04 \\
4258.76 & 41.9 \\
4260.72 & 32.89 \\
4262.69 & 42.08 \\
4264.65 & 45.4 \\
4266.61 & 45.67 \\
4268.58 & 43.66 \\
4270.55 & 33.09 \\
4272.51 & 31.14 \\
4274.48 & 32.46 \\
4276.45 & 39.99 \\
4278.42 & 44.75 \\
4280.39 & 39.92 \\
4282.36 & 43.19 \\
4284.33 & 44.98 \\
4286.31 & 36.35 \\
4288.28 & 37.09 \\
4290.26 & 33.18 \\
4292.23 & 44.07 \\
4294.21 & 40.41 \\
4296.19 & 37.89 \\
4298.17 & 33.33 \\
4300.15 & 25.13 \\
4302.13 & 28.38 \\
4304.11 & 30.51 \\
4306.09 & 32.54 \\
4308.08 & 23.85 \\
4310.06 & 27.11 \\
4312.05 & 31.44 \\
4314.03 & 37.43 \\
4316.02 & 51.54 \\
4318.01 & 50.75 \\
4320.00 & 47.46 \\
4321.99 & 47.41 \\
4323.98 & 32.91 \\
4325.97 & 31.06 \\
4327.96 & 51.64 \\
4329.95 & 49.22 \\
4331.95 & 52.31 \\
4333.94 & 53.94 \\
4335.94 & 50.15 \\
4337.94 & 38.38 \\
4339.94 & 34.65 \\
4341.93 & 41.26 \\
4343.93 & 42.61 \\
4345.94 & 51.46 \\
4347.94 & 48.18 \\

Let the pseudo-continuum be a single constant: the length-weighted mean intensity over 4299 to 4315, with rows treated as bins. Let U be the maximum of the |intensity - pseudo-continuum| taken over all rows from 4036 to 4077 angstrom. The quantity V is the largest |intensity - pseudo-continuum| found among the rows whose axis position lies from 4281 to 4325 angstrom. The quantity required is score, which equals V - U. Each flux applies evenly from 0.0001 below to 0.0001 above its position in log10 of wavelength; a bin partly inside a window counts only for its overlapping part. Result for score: -0.1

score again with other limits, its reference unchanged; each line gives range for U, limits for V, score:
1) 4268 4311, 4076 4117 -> 8.6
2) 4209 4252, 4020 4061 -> 0.5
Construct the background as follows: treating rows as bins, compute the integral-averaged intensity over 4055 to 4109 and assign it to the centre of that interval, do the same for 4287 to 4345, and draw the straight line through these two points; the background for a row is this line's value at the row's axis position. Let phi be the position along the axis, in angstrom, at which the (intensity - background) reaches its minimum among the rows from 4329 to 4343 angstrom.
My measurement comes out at 4339.94 angstrom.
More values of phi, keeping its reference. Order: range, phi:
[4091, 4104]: 4100.94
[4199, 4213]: 4202.26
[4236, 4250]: 4248.97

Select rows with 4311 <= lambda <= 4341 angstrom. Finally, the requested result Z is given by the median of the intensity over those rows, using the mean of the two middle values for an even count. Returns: 47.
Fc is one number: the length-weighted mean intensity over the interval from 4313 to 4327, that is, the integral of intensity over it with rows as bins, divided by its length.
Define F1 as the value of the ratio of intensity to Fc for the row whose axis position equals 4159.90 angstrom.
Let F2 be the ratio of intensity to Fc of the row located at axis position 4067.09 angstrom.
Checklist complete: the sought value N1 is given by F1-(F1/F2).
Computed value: -0.05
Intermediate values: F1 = 1.09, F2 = 0.95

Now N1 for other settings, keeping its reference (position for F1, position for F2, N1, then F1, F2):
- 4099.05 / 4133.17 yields -0.03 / 0.98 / 0.97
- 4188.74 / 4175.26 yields -0.02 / 0.90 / 0.98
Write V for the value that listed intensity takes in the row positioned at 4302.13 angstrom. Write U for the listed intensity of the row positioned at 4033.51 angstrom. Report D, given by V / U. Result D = 0.76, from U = 37.34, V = 28.38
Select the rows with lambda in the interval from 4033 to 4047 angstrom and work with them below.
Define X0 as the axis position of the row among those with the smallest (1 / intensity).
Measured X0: 4037.23 angstrom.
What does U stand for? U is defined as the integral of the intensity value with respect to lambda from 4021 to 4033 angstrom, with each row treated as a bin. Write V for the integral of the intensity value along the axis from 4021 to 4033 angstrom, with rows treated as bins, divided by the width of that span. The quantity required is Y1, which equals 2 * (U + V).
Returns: 1154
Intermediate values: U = 533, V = 44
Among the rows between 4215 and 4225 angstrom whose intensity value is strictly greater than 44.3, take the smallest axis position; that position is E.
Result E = 4219.72 angstrom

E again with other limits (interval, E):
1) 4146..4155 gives 4146.52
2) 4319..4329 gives 4320.00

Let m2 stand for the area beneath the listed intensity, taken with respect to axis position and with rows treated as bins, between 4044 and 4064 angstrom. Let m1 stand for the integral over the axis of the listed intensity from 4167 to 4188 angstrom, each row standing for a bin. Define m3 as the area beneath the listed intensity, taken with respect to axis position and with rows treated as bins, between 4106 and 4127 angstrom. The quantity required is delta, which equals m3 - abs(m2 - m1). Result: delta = 902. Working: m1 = 898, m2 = 812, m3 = 988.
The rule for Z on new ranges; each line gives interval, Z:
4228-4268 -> 42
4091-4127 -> 46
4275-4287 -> 42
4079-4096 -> 47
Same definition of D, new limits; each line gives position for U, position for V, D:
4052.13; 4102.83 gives 0.81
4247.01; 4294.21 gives 0.92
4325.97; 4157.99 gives 1.49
